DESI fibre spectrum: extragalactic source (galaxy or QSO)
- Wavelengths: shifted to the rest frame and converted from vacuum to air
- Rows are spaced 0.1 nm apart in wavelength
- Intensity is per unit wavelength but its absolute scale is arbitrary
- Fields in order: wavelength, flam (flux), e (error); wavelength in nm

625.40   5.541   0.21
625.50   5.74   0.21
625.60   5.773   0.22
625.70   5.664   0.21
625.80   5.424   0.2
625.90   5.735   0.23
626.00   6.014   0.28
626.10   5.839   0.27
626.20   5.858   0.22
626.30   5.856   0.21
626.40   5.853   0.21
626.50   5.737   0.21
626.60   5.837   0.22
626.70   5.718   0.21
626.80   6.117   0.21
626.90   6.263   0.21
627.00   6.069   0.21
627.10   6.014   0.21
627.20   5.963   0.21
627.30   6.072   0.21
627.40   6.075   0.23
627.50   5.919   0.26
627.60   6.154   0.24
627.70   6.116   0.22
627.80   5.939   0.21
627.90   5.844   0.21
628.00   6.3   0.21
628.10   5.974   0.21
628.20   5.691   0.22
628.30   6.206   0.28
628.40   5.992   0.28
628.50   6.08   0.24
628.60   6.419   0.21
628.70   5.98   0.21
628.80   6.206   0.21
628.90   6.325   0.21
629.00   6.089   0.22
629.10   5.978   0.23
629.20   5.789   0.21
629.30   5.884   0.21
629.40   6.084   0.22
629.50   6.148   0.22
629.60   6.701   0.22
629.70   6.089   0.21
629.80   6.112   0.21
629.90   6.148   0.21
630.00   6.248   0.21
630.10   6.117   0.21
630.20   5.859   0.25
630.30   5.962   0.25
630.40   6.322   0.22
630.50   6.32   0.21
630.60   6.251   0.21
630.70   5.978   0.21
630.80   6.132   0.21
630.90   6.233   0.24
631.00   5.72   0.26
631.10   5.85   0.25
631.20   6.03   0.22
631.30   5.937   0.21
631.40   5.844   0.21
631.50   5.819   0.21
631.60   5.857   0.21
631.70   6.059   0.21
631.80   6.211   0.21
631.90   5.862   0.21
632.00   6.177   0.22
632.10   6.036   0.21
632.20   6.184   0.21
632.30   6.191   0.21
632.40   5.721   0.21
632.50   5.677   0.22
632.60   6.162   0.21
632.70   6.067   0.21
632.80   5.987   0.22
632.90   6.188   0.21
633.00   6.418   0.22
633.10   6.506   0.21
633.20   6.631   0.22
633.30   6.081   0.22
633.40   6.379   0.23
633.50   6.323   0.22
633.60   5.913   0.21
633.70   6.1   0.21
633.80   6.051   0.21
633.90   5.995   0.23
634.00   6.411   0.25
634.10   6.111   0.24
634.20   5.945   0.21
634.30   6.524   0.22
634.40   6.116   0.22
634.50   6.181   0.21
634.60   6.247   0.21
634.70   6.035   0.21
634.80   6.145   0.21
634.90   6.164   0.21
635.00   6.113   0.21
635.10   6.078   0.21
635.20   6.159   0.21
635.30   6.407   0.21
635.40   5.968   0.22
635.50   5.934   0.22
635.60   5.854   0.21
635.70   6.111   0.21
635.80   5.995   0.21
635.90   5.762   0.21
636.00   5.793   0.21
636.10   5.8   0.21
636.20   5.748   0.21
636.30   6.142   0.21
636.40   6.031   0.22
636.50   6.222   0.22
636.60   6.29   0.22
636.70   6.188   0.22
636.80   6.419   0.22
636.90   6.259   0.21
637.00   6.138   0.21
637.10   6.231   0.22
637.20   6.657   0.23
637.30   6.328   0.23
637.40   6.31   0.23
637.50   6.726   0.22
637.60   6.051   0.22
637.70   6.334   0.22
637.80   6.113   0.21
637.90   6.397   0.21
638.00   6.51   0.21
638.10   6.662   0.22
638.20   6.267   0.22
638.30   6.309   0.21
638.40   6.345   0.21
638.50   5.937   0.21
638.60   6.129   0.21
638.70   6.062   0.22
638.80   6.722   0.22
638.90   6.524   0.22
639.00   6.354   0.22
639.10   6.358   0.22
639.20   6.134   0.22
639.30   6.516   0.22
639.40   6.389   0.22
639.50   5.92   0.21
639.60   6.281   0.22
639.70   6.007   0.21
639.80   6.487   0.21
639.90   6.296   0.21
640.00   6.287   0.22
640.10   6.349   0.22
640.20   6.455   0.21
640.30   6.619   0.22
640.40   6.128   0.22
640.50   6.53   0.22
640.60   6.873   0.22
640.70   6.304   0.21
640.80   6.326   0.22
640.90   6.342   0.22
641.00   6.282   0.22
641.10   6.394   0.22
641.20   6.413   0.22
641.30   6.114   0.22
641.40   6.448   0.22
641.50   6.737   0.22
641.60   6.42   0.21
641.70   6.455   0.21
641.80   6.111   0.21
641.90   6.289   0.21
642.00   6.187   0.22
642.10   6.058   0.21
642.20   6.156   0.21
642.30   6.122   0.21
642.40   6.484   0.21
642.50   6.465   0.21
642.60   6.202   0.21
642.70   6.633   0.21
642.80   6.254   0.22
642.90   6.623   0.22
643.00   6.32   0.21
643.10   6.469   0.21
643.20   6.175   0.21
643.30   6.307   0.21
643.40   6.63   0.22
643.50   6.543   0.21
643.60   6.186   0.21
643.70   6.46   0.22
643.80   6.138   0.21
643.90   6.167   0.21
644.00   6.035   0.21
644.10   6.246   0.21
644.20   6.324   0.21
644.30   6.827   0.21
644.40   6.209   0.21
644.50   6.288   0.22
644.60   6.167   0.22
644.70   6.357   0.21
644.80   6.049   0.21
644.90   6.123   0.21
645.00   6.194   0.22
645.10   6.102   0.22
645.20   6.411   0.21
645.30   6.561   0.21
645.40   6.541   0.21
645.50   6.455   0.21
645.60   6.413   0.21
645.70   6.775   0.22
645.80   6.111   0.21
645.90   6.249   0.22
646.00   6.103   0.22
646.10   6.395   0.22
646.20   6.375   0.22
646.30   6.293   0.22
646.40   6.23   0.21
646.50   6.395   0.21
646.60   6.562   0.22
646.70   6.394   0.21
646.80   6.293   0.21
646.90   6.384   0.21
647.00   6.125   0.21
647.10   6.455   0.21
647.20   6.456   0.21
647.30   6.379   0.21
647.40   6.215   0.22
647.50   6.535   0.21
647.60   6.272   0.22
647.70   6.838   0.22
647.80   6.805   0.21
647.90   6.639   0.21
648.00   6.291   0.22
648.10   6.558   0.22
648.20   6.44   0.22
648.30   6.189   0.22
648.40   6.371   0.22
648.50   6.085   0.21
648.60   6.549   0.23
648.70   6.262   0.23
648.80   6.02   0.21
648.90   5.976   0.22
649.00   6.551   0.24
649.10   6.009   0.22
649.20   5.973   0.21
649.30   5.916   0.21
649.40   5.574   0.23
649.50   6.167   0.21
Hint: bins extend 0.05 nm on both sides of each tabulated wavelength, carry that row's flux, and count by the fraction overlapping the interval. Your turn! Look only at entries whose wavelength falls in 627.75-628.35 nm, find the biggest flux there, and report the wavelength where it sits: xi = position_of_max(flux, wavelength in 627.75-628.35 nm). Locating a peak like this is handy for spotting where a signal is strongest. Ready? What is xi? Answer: 628.00 nm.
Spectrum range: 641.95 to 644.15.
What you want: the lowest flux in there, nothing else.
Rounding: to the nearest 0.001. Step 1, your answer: 6.035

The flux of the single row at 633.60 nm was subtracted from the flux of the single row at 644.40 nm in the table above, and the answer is 0.30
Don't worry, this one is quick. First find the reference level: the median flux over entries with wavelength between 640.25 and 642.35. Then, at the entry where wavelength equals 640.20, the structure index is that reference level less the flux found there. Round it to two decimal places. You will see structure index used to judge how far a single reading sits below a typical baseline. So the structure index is -0.13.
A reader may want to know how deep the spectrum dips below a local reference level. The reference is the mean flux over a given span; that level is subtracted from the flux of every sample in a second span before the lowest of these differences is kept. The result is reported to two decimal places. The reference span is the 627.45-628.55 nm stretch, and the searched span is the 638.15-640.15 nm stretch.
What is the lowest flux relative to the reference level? -0.10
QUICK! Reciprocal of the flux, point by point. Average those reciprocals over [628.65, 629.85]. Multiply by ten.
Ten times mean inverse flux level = 1.64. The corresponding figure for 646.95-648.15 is 1.55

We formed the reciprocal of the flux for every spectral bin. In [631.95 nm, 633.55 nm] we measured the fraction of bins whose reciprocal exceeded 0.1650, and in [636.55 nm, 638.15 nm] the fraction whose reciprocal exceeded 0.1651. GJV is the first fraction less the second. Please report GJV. 0.2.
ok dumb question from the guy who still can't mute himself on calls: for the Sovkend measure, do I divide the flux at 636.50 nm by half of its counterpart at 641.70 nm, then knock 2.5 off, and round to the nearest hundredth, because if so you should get -0.57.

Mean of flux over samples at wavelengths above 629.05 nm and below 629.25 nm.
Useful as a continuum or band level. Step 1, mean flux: 5.88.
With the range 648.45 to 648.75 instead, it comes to 6.30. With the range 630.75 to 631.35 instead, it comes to 5.98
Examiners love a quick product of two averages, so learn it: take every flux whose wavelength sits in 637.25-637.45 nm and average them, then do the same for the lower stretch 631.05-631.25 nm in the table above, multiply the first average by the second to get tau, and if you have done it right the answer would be 38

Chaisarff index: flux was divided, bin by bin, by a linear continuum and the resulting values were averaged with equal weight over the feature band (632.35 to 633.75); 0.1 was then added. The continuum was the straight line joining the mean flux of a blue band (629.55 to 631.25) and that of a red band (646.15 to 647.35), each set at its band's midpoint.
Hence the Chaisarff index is 1.10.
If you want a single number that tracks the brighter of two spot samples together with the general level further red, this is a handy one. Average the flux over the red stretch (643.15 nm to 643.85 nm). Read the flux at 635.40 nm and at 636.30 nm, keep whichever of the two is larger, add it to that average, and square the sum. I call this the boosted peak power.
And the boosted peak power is 156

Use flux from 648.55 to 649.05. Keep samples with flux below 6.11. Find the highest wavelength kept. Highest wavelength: 648.90 nm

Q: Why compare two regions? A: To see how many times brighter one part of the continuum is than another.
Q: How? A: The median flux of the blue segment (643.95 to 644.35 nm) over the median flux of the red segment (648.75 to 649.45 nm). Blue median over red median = 1.05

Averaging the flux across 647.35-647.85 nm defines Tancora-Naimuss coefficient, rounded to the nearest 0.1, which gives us 6.5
